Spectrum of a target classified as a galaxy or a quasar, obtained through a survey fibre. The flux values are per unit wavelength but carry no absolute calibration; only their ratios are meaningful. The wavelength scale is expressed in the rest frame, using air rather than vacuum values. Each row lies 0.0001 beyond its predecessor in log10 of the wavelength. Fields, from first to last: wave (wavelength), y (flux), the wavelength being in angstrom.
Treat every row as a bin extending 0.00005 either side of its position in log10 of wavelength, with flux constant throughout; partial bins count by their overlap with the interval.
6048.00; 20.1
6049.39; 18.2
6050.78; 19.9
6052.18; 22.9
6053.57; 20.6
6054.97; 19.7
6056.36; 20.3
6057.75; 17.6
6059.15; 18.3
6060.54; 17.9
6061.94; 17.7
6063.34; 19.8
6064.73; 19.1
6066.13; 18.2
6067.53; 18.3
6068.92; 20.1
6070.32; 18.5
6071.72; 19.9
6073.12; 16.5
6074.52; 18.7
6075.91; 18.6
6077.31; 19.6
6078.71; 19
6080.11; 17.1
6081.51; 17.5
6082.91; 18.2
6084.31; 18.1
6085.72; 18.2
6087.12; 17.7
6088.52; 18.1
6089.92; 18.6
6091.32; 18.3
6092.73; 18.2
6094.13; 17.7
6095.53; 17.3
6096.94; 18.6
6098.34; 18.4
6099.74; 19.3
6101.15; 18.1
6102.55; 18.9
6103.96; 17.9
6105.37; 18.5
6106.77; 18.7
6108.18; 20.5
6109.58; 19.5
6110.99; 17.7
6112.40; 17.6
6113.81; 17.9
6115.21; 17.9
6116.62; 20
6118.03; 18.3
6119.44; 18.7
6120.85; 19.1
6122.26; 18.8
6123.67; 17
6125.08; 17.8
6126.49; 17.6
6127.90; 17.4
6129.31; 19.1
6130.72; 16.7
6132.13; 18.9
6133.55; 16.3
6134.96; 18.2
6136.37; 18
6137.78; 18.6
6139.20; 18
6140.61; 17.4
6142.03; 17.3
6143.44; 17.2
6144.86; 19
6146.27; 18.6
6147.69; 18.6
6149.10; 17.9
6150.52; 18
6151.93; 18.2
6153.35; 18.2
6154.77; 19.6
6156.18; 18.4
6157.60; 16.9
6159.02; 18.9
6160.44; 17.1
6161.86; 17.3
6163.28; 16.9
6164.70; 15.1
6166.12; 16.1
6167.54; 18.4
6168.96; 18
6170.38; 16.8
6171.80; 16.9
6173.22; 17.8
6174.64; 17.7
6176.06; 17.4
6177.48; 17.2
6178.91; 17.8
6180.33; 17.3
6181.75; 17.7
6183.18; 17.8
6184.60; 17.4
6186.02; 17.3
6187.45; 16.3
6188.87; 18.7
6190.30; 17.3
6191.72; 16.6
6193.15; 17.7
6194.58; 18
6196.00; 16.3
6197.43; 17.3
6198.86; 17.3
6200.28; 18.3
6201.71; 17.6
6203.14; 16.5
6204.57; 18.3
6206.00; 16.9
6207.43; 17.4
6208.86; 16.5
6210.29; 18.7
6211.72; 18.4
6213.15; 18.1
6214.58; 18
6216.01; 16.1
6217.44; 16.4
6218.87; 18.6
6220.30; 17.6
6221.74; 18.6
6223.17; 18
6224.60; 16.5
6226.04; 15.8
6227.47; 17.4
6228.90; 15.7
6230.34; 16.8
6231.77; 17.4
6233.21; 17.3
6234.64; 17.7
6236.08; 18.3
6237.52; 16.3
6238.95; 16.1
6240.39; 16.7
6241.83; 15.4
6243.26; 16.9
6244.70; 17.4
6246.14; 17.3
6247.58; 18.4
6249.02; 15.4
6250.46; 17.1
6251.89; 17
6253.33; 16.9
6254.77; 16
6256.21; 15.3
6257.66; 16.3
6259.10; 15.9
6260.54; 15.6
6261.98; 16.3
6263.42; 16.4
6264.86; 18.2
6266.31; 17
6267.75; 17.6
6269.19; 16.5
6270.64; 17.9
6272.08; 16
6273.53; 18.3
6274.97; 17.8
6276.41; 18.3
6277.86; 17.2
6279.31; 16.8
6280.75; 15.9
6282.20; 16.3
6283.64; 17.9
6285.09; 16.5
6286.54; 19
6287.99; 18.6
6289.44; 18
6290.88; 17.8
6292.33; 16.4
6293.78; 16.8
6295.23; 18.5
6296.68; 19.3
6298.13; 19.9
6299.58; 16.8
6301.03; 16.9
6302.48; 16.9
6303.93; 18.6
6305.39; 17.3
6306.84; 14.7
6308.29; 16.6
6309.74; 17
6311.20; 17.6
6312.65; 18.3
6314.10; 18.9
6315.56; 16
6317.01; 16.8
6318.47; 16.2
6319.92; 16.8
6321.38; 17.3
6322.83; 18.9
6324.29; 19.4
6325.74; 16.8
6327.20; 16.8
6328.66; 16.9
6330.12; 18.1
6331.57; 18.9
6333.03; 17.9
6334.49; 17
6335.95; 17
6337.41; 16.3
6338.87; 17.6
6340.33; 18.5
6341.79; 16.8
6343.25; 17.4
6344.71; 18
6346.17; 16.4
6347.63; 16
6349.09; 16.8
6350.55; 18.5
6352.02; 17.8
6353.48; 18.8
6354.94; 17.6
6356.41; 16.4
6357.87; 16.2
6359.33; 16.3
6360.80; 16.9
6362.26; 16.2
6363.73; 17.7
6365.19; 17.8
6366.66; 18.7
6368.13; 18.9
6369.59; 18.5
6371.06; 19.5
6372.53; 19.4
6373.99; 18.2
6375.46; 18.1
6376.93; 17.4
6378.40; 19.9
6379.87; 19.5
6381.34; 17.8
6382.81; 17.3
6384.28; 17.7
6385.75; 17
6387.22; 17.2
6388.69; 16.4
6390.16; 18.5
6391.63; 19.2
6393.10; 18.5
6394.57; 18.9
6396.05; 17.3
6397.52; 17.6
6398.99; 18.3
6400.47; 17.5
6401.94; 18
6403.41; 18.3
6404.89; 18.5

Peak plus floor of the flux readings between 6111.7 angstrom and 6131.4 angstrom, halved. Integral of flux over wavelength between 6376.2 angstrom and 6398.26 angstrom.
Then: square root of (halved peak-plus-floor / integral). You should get 0.215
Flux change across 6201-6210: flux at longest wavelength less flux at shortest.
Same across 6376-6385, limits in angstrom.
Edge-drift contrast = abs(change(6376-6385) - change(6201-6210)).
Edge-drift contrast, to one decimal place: 1.4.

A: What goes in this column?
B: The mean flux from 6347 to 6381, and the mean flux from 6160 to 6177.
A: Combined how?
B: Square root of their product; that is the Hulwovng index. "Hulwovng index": 17.5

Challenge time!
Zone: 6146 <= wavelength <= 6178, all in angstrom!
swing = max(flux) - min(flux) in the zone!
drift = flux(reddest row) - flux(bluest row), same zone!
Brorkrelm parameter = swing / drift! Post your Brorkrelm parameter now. -3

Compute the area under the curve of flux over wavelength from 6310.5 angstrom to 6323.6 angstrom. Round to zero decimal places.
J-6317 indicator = 228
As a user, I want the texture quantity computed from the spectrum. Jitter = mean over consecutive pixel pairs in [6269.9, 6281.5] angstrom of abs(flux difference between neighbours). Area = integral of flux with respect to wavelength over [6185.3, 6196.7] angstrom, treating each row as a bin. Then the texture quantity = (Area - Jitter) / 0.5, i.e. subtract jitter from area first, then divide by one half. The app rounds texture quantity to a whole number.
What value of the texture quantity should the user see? 392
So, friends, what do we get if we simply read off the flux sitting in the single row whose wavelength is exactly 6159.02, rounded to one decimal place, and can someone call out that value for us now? 18.9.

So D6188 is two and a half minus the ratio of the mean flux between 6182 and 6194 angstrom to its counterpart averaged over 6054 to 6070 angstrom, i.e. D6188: 1.58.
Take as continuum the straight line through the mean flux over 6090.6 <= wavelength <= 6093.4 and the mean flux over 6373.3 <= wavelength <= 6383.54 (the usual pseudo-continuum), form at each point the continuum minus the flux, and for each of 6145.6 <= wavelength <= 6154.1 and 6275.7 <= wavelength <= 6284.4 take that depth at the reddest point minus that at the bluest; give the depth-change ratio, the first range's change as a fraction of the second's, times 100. 100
